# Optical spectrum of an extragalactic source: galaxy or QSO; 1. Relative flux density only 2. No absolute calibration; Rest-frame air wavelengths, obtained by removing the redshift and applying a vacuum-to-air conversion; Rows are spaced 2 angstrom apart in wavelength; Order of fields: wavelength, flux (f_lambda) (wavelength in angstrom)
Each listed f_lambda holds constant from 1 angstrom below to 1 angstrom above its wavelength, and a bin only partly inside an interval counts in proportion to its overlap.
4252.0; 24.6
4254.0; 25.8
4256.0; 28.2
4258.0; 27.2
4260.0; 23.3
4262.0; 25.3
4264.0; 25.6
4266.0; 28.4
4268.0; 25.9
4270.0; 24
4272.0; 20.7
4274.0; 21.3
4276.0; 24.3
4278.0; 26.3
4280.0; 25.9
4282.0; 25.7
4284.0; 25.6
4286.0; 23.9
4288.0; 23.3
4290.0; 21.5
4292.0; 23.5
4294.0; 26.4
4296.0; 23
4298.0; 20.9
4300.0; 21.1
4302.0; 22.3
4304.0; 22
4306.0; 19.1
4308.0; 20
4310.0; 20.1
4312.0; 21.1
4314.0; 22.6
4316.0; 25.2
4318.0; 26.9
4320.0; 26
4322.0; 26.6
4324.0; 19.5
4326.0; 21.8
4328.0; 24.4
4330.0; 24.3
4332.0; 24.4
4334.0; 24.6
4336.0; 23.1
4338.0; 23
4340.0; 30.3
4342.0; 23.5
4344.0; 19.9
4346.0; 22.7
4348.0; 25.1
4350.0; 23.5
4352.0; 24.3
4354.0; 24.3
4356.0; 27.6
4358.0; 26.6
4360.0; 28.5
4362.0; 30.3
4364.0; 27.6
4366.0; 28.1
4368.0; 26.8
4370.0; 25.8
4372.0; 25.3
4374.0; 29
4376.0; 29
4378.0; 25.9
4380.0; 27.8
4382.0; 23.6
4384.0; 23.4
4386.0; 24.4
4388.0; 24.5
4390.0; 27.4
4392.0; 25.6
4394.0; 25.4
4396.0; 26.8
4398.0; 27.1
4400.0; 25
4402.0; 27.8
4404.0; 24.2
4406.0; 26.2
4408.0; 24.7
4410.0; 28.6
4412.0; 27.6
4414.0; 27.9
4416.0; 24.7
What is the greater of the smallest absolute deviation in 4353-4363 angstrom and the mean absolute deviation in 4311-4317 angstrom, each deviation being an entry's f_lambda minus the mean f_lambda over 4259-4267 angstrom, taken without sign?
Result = 2.68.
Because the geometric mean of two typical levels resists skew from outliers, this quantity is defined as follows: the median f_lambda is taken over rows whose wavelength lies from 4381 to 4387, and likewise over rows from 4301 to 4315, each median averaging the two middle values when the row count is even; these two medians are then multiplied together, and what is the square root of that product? 22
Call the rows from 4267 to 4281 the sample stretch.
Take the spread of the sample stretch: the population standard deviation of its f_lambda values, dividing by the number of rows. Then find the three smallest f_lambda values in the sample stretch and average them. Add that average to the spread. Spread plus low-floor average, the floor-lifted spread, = 24.1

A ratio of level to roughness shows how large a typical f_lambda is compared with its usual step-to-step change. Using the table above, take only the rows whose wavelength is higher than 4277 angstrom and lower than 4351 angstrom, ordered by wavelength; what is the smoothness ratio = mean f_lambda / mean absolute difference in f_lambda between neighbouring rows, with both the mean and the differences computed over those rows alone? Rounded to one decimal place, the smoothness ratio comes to 12.5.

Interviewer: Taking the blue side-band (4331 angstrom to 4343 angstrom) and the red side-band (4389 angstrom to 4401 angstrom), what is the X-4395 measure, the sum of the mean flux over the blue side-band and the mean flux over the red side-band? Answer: 51.0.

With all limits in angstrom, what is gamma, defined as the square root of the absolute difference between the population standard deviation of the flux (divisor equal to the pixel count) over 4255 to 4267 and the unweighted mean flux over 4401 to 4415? 4.99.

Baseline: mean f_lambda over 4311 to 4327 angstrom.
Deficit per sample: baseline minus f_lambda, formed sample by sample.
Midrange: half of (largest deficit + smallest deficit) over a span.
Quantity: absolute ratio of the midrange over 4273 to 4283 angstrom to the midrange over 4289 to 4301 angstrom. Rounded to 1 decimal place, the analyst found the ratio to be 1.4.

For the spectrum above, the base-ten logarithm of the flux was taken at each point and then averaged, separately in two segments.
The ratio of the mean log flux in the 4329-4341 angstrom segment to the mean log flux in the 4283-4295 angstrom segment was 1.01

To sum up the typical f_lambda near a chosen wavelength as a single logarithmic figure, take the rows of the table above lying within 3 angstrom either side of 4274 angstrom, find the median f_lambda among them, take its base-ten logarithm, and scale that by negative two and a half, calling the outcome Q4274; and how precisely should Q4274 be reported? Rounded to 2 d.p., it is -3.32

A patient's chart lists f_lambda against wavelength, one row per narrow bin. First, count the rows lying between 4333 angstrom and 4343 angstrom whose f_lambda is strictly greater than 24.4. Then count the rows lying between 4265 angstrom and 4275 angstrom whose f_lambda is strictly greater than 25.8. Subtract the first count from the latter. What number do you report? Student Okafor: 0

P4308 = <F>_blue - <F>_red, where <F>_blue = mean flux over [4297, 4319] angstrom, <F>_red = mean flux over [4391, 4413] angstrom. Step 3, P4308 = -4.3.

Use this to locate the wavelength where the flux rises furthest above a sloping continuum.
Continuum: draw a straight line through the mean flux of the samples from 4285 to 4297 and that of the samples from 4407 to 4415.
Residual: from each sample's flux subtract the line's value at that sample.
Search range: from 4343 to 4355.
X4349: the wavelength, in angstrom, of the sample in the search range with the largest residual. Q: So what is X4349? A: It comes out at 4348.0 angstrom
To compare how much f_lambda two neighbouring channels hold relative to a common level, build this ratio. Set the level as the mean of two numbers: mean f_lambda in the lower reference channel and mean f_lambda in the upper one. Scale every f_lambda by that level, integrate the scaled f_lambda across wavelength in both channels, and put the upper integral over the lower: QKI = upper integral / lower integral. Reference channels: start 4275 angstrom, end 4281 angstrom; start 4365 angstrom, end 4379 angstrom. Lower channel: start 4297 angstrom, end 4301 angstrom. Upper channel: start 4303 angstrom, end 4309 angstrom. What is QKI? 1.5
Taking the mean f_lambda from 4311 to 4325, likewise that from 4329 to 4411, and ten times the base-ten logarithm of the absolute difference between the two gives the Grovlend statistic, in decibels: 2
